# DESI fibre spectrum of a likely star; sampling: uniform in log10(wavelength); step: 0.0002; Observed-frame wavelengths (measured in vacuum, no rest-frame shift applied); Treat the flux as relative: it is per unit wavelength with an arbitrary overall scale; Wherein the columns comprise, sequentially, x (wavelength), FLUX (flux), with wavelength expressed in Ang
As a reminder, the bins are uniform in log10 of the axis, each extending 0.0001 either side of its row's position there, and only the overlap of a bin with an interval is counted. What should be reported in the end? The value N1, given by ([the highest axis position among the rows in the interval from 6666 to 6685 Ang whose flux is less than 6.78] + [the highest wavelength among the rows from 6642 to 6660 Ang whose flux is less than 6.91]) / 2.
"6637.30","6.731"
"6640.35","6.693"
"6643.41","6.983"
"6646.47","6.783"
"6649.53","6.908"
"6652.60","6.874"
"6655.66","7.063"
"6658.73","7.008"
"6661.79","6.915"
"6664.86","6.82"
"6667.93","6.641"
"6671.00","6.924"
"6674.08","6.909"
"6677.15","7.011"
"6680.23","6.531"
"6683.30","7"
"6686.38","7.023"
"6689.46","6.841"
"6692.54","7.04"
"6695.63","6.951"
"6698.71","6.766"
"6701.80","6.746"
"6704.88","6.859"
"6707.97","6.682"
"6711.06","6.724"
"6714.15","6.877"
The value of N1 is 6666.4 Ang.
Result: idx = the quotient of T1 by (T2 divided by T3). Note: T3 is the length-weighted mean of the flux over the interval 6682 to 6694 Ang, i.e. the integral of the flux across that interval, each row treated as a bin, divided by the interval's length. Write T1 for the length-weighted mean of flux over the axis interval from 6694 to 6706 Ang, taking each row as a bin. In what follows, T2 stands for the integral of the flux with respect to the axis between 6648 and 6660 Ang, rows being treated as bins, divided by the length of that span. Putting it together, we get 6.85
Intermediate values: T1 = 6.83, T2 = 6.96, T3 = 6.97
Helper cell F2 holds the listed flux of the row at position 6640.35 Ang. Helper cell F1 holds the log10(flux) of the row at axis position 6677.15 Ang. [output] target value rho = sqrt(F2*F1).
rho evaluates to 2.38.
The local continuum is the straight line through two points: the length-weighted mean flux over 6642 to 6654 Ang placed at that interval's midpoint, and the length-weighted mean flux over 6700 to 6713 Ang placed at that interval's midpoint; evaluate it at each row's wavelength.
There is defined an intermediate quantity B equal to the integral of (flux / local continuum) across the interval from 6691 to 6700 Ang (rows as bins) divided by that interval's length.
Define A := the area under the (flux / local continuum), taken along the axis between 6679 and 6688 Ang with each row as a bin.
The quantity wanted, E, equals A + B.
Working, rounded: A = 9.1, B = 1.02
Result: 10.1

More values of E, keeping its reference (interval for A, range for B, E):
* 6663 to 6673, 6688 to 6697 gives 11.0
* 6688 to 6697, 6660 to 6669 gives 10.2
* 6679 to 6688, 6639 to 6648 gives 10.1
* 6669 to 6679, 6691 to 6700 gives 11.2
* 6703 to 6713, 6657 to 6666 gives 11.0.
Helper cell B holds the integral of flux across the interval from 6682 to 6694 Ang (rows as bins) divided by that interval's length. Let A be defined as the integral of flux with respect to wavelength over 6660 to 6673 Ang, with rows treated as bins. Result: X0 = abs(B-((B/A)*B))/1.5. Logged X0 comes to 4.28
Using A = 88.8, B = 6.97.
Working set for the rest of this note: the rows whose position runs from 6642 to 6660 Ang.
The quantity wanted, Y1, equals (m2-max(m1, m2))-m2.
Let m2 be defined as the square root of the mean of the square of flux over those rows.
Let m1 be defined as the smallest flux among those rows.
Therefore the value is -6.937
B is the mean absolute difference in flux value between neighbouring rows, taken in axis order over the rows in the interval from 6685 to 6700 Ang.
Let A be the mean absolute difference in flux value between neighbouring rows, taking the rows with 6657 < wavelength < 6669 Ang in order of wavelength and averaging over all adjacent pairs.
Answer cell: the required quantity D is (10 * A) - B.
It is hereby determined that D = 1.1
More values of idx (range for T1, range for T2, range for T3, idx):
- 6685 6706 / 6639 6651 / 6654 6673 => 6.94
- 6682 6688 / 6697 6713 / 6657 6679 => 7.13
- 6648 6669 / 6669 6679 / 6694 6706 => 6.81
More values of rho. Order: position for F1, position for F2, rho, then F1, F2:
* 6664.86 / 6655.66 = 2.43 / 0.834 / 7.063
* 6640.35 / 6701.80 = 2.36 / 0.826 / 6.746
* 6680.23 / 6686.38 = 2.39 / 0.815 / 7.023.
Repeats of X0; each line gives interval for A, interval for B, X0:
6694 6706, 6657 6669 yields 4.19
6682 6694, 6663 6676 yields 4.18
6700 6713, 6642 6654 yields 4.23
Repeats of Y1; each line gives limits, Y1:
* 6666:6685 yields -6.838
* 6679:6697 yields -6.900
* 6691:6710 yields -6.842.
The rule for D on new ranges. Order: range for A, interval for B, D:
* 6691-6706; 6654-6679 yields 0.9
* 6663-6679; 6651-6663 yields 1.3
